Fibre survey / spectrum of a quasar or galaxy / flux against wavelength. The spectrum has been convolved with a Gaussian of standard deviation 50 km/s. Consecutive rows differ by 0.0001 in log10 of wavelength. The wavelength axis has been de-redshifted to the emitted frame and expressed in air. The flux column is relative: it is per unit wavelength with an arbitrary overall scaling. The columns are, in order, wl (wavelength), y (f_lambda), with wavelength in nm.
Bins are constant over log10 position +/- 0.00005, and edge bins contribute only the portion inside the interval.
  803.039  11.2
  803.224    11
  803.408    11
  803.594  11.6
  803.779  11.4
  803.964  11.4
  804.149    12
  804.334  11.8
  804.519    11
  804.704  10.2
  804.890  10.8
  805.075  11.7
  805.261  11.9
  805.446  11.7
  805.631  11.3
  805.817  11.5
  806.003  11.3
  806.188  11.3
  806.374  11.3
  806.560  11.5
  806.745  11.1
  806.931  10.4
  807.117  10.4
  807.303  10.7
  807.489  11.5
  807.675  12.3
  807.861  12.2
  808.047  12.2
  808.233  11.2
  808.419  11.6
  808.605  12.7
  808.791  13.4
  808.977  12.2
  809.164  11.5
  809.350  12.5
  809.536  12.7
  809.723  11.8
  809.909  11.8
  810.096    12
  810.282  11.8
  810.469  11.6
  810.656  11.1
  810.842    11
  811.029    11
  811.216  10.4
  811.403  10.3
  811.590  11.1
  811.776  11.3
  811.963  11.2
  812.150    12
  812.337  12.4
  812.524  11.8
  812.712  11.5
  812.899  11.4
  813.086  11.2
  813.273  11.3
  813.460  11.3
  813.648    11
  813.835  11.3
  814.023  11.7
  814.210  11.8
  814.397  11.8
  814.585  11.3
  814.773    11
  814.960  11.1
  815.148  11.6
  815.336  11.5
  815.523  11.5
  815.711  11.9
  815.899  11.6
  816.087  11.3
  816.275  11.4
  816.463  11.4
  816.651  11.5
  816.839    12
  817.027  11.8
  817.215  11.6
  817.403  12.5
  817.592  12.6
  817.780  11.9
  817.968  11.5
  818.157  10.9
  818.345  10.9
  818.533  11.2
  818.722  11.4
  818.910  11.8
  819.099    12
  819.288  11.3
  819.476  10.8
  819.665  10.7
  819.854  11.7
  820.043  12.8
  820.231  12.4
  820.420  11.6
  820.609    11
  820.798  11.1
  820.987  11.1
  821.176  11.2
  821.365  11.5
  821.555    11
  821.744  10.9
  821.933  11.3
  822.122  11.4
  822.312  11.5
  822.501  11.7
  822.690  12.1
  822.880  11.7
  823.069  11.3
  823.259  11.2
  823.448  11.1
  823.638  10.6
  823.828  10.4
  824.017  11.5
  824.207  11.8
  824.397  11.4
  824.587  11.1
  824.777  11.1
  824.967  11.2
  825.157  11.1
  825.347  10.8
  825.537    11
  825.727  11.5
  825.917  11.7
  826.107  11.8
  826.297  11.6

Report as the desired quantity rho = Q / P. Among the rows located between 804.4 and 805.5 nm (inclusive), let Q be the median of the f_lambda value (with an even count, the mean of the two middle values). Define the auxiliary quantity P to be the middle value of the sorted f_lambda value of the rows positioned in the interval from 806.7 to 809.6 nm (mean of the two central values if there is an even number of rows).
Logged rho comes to 0.95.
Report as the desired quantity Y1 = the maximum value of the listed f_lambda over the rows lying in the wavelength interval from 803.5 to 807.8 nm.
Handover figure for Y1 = 12.3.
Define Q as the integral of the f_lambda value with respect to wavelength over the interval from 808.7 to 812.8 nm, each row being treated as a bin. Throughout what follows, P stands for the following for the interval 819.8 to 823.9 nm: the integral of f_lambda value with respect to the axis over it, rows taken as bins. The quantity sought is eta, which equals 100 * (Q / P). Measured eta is 102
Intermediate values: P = 46.7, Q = 47.8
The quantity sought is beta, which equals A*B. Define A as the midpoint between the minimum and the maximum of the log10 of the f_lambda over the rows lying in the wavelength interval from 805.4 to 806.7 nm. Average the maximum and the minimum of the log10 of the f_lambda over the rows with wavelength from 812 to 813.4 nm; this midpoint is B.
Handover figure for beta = 1.14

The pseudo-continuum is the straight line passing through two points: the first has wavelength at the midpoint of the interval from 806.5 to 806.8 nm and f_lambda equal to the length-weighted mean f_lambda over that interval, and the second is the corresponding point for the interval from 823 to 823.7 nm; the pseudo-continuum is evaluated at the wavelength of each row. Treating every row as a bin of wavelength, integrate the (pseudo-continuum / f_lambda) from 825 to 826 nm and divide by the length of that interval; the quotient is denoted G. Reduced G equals 0.98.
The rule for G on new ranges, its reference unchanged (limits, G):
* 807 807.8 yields 1.01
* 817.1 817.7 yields 0.91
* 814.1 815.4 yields 0.98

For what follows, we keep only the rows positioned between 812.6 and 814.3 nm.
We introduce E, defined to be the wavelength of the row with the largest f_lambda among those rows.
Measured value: 814.210 nm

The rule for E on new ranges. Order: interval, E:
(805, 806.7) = 805.261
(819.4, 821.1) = 820.043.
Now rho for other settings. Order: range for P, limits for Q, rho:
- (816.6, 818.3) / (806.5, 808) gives 0.96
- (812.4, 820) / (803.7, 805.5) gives 1.00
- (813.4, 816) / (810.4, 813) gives 0.98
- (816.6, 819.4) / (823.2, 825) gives 0.96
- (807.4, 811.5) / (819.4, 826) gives 0.95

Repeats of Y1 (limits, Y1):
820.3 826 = 12.1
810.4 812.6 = 12.4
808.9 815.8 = 12.7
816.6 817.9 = 12.6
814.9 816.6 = 11.9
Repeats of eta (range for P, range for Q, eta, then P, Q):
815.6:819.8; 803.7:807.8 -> 96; 48.5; 46.3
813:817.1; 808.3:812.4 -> 102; 47.0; 47.9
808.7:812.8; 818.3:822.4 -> 98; 47.8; 46.7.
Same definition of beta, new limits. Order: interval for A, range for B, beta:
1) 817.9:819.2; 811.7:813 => 1.13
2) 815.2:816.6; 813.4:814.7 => 1.12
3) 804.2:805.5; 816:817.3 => 1.11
